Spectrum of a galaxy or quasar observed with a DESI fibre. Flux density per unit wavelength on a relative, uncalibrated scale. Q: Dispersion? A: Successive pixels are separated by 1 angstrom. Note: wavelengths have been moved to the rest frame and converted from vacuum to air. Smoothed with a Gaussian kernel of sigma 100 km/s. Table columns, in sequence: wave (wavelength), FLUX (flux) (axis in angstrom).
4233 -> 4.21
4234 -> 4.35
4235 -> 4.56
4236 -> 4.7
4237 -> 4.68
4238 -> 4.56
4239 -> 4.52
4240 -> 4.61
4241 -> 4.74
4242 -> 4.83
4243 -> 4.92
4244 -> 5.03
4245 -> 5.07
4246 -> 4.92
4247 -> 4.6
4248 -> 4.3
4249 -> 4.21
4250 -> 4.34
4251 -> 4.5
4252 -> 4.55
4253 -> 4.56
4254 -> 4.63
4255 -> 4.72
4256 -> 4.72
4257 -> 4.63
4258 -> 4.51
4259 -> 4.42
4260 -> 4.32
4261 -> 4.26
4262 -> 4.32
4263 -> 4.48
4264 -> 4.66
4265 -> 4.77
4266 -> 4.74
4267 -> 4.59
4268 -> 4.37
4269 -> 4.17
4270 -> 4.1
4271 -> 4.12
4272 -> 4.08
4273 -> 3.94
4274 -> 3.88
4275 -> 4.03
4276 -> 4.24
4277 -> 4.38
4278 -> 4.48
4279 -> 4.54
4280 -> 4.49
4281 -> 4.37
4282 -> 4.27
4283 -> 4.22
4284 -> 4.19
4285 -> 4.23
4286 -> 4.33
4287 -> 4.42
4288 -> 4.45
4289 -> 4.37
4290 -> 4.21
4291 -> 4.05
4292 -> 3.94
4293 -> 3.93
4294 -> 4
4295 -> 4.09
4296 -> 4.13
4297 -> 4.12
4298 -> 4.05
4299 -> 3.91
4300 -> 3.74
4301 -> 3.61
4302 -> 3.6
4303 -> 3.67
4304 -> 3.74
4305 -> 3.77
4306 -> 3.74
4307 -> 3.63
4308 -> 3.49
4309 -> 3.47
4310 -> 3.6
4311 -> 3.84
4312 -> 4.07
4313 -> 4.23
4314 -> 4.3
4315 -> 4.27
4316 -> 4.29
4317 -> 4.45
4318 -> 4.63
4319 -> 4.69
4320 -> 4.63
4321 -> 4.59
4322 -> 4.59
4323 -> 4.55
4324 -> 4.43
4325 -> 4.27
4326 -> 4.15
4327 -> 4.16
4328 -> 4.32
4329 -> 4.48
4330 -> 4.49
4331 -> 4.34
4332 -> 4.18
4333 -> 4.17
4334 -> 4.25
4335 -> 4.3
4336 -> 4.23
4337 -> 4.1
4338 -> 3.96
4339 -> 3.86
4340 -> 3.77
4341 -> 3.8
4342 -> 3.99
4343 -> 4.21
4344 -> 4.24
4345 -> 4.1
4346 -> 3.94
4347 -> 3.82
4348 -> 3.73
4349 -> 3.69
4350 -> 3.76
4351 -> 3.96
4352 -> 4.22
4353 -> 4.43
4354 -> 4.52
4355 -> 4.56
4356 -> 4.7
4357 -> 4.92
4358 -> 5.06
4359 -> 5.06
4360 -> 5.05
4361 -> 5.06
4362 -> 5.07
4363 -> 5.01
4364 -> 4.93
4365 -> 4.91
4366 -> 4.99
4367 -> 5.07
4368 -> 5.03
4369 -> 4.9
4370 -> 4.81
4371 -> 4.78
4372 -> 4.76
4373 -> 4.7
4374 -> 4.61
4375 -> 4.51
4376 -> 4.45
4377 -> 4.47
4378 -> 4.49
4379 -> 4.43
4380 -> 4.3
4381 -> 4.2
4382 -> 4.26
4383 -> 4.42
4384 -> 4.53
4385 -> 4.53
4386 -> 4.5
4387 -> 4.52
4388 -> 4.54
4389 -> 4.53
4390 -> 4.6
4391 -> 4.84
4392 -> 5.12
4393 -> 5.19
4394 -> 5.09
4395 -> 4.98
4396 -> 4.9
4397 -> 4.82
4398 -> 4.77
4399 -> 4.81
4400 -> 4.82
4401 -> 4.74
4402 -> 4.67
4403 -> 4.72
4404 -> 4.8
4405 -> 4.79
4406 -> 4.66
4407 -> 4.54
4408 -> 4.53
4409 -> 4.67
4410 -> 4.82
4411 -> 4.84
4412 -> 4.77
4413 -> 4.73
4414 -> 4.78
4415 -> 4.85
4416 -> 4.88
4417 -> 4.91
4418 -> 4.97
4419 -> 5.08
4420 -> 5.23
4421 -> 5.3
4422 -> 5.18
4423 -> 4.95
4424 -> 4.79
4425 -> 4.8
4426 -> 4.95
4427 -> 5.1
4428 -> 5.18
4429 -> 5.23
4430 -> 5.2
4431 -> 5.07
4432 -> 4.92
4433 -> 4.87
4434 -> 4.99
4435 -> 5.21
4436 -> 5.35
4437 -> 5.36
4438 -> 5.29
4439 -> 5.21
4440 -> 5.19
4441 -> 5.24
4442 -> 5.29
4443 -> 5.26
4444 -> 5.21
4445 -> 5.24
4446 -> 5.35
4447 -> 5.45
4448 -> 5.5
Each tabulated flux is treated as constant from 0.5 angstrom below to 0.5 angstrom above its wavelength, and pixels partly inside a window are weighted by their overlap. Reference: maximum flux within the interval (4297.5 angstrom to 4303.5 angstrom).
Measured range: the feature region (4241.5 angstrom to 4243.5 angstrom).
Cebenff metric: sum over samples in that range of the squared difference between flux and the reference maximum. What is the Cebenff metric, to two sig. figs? 1.4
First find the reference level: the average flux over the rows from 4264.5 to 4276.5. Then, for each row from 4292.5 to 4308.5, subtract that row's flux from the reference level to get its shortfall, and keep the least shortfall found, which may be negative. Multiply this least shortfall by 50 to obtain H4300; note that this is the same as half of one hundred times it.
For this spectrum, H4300 6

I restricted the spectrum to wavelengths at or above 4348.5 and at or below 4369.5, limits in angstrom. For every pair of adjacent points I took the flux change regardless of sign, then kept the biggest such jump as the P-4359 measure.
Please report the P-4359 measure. 0.26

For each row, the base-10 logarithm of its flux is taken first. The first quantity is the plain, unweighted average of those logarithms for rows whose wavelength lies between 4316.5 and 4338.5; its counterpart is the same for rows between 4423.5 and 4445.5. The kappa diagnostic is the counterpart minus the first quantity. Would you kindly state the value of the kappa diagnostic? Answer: 0.071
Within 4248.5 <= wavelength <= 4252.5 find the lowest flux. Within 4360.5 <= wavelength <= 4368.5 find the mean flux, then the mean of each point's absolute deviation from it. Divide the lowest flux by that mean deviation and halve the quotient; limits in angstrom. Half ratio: 43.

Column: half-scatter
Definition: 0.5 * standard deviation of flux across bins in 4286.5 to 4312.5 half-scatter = 0.14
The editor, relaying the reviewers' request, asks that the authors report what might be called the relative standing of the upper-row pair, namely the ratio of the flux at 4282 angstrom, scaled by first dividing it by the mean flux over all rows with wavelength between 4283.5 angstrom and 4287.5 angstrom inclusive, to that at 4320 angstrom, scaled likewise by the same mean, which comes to 0.92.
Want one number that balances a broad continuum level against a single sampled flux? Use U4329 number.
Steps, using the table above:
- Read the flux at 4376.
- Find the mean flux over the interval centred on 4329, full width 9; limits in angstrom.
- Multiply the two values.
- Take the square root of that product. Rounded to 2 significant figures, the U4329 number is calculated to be 4.4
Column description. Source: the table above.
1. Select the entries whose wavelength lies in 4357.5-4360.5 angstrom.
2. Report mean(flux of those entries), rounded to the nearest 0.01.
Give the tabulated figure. 5.06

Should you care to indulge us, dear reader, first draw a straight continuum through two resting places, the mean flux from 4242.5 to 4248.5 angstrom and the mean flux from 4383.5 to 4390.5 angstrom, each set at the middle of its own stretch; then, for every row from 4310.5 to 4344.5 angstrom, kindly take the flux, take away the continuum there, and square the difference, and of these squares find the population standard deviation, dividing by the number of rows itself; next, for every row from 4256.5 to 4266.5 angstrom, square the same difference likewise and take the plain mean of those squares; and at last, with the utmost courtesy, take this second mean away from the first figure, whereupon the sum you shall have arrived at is 0.10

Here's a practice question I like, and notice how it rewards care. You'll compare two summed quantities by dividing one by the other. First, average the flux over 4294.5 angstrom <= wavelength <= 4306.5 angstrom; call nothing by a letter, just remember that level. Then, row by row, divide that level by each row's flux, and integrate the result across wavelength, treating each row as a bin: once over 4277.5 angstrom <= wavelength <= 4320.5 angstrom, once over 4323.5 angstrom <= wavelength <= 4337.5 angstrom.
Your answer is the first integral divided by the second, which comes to 3.2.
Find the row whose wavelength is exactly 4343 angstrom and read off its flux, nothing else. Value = 4.21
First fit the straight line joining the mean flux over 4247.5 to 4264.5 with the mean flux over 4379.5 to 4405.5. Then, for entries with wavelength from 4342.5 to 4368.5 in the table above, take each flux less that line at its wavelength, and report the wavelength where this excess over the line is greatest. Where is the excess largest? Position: 4362 angstrom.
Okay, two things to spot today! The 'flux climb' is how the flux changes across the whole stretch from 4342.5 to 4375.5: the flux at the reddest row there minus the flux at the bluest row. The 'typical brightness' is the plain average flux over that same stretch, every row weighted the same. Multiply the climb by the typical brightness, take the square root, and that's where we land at 1.17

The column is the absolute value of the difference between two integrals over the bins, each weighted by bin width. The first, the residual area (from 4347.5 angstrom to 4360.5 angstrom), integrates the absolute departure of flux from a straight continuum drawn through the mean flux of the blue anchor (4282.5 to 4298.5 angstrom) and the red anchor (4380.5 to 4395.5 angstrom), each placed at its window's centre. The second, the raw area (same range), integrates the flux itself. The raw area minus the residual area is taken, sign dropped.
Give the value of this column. 52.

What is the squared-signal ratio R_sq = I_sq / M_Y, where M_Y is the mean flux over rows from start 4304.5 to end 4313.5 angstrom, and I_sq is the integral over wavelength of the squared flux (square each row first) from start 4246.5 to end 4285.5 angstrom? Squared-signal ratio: 200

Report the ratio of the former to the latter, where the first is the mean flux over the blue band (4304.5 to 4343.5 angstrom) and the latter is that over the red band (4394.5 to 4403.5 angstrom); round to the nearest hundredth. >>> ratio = 0.87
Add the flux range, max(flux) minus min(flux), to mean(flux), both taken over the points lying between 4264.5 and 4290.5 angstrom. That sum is 5.2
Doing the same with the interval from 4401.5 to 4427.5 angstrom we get 5.6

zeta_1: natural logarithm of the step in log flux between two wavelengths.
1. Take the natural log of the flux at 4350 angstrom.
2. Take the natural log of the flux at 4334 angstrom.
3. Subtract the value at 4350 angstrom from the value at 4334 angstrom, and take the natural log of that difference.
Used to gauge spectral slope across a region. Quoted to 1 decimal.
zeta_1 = -2.1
